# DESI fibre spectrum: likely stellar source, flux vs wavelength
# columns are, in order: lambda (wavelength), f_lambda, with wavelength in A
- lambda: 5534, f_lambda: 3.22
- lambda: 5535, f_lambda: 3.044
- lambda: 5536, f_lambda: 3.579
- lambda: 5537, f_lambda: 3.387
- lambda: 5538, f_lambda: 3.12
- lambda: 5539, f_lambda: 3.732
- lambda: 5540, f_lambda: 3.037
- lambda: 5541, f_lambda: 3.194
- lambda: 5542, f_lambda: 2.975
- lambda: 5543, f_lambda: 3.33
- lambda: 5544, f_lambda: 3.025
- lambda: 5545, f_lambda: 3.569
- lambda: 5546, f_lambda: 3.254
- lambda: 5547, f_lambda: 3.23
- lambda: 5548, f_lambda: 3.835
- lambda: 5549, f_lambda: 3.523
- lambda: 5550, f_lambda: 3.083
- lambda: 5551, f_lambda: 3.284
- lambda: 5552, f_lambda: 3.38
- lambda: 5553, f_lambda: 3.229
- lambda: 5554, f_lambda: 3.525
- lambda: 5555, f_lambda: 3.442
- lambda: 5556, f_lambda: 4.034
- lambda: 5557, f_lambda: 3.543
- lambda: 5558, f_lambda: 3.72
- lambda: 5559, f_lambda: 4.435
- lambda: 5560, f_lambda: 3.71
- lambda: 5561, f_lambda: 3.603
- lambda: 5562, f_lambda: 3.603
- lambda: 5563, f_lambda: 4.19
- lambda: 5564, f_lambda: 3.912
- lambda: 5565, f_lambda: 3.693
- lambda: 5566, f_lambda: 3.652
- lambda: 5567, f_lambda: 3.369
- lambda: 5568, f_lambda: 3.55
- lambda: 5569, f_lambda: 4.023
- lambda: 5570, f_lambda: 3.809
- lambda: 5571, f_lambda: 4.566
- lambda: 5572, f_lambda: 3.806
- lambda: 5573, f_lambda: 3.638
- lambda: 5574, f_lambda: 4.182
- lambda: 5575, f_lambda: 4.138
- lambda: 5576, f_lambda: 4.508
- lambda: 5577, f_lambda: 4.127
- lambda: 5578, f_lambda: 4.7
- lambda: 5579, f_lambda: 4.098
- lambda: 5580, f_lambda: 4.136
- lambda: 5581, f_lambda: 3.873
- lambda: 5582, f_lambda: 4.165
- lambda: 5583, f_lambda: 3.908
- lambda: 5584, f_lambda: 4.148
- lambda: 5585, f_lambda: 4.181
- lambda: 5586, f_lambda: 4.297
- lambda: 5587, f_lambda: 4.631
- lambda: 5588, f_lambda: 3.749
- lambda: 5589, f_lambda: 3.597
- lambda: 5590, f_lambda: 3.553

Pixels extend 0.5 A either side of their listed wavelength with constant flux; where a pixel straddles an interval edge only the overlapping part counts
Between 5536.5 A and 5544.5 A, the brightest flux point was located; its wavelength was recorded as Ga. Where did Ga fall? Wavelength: 5539 A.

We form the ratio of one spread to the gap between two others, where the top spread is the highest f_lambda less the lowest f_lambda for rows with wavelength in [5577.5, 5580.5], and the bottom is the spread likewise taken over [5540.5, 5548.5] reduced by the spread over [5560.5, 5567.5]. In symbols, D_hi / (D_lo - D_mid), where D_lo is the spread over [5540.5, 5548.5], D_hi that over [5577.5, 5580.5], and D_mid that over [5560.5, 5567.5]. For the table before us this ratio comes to 15.4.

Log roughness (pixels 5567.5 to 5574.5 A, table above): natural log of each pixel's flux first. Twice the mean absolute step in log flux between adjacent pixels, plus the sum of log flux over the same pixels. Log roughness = 9.8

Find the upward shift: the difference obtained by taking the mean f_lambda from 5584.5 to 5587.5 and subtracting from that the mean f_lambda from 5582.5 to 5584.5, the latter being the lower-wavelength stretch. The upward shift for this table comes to 0.3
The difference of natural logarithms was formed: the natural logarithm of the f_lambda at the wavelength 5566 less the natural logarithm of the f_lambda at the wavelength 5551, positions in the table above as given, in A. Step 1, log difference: 0.11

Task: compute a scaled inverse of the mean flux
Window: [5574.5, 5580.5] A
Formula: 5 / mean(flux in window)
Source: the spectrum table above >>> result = 1.2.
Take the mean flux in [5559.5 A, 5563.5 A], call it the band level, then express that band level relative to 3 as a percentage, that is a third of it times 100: 126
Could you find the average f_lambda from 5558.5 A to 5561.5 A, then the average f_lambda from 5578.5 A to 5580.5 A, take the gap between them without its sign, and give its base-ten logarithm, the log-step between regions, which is -0.70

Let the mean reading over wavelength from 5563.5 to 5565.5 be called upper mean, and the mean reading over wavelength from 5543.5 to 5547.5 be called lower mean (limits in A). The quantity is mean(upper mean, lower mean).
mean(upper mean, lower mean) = 3.54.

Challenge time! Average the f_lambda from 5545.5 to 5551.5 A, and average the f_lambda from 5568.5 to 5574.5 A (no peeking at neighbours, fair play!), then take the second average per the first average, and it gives 1.19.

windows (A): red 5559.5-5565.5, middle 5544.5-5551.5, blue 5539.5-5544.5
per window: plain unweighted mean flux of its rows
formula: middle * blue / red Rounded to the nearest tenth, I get 2.8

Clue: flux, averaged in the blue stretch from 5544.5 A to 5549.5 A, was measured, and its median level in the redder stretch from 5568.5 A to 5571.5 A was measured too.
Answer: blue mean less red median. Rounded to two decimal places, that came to -0.54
